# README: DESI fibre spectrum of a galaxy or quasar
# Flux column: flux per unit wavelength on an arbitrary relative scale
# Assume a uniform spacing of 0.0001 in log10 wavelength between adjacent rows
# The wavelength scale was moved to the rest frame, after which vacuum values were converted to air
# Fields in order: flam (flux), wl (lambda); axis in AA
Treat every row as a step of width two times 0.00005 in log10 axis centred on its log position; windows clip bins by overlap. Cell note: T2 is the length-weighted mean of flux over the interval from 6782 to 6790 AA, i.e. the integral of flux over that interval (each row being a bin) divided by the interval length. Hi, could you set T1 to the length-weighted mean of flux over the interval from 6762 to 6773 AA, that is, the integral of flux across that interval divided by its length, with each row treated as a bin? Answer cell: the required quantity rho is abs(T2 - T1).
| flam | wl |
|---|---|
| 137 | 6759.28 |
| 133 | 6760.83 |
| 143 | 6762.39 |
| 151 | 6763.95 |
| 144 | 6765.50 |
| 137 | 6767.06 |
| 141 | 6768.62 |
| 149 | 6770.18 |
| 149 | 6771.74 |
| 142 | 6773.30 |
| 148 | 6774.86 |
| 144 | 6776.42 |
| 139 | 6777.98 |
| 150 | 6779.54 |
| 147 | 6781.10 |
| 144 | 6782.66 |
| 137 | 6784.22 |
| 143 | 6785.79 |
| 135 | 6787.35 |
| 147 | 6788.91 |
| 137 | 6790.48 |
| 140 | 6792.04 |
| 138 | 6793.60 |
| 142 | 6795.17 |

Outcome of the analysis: 4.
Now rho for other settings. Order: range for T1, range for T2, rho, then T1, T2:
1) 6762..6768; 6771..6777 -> 2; 144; 146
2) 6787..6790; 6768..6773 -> 5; 141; 146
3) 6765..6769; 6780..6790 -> 2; 140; 142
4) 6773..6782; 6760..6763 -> 7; 145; 138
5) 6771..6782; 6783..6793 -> 6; 146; 140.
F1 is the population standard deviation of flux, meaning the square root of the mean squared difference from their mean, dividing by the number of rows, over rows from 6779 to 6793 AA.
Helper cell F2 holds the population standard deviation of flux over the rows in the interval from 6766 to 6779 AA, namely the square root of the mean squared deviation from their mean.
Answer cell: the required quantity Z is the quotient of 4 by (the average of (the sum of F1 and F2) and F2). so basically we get 0.58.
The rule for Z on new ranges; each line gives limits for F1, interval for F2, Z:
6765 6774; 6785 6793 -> 0.62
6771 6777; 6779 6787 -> 0.69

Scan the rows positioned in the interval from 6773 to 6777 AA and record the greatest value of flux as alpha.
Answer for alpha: 148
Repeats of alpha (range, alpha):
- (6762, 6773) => 151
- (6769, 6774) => 149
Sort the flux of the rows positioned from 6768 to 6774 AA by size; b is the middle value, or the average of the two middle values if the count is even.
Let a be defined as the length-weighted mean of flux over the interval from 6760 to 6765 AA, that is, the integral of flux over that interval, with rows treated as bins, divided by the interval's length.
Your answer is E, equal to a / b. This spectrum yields 0.98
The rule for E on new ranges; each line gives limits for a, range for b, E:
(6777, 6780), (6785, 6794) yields 1.04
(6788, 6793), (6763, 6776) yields 0.97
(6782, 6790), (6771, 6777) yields 0.96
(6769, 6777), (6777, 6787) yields 1.02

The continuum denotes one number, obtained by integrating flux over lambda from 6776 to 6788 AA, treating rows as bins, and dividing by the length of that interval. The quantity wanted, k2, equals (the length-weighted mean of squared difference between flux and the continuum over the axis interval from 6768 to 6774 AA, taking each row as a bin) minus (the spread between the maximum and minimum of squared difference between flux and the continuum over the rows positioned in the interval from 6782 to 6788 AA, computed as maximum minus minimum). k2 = -32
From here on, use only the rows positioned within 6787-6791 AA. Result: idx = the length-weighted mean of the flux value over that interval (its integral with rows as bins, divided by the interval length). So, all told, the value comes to 140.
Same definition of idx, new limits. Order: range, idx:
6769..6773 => 147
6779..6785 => 144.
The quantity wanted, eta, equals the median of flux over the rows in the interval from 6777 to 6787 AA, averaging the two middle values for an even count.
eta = 143.5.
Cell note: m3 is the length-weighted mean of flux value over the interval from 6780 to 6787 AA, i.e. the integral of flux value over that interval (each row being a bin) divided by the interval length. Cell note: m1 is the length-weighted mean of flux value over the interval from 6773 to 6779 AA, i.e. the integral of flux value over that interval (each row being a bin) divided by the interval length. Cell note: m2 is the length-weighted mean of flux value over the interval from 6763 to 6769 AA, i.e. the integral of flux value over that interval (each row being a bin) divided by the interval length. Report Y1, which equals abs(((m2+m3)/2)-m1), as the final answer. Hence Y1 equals 0.64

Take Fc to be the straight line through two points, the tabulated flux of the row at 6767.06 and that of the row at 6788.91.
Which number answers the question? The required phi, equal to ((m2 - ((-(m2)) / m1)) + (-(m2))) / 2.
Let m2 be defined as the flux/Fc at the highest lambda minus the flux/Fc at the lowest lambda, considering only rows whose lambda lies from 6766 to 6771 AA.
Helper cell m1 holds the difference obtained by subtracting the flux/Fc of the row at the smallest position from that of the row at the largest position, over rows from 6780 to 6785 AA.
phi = -0.5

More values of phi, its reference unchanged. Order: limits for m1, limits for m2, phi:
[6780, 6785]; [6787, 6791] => 0.0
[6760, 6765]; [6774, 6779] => -0.3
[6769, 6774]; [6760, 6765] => -1.0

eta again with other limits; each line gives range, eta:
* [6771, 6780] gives 146.0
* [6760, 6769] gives 142.0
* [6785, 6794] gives 139.0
